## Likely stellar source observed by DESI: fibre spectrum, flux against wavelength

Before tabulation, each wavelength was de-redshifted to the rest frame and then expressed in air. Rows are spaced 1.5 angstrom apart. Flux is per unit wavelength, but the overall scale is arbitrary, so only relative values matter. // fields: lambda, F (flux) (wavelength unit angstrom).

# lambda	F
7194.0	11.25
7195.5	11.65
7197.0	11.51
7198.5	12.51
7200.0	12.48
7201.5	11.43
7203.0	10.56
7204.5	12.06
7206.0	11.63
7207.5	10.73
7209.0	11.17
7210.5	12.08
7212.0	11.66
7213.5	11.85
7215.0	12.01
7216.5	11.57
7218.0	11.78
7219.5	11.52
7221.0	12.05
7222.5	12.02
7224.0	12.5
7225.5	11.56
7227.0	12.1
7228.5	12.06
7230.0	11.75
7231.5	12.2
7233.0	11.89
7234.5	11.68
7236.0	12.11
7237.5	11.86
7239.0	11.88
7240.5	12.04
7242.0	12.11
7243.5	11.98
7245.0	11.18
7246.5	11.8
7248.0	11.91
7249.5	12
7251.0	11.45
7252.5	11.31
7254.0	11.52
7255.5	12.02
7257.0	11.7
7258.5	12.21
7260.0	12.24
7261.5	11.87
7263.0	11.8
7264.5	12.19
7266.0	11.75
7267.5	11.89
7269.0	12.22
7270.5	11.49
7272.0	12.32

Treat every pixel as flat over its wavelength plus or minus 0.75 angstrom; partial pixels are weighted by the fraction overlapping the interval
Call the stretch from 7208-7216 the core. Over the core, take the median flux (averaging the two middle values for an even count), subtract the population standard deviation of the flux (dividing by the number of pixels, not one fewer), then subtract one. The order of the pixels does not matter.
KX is 10.5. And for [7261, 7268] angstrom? 10.7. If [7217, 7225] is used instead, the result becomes 10.7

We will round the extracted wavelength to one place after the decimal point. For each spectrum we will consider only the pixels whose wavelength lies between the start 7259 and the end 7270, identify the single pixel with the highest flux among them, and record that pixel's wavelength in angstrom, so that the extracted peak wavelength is 7260.0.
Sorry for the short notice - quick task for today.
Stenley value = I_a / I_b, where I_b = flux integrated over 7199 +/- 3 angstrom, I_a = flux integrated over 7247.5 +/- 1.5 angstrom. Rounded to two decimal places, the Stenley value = 0.49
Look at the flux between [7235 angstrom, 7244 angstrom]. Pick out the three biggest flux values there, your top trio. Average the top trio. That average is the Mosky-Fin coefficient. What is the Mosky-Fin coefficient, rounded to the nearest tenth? 12.1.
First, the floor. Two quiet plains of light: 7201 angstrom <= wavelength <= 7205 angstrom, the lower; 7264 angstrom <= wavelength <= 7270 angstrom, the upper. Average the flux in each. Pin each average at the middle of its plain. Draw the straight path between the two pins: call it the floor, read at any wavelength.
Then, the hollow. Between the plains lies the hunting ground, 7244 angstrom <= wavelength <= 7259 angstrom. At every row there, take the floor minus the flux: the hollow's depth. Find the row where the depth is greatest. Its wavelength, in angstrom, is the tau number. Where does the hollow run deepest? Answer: 7245.0 angstrom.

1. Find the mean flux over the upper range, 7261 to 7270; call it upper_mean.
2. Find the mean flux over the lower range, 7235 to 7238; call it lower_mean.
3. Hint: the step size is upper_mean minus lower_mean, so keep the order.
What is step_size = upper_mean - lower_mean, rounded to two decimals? -0.03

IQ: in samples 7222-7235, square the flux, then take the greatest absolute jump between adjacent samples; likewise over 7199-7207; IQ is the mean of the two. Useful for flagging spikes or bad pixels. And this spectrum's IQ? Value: 28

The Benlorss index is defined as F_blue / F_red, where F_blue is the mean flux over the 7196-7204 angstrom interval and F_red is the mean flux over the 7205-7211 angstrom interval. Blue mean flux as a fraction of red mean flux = 1.03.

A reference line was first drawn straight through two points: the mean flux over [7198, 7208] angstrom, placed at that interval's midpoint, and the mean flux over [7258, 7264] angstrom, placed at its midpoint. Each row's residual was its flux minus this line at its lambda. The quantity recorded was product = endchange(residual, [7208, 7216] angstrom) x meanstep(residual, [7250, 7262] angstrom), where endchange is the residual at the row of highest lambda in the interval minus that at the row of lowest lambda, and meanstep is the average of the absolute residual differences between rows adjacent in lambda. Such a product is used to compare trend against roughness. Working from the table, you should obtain 0.24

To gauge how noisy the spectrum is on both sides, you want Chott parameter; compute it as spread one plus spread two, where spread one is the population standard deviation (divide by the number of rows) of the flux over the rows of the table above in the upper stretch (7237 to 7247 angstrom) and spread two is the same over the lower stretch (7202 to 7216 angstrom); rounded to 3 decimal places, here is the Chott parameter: 0.829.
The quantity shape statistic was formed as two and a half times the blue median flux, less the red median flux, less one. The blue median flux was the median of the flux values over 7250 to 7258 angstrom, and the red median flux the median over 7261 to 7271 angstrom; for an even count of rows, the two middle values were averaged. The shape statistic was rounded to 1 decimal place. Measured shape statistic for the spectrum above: 15.9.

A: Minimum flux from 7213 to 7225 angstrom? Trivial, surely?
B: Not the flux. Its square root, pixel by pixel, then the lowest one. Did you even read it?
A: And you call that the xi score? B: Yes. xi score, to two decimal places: 3.39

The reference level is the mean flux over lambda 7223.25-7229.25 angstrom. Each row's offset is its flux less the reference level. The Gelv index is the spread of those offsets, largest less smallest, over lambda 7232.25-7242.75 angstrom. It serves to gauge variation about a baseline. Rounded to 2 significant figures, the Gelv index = 0.43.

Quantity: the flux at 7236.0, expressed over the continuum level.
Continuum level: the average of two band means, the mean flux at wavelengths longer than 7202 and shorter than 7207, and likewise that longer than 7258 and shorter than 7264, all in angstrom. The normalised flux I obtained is 1.03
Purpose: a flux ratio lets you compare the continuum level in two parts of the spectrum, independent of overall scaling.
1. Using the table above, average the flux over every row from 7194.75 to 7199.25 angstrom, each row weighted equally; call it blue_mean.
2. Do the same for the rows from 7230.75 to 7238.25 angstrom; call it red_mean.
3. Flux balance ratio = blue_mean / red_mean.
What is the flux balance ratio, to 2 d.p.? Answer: 1.00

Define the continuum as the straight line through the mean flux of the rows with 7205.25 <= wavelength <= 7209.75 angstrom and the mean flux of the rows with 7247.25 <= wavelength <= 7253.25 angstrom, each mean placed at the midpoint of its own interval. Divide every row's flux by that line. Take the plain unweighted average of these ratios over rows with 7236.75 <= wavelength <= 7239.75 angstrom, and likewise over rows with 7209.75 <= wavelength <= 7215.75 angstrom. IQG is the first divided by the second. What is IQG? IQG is 0.97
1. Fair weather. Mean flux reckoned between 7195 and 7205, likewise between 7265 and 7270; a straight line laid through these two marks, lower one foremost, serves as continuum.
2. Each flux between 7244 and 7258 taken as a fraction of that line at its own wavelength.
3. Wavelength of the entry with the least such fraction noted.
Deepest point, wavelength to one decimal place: 7245.0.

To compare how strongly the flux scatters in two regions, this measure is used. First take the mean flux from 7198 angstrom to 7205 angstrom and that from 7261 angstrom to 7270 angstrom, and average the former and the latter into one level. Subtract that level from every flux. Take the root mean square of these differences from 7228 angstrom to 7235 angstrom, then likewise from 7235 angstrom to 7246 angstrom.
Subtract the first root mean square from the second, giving 0.10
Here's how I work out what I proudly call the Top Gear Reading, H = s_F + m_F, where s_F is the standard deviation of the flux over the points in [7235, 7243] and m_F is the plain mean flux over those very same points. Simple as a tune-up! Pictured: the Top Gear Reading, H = 12.1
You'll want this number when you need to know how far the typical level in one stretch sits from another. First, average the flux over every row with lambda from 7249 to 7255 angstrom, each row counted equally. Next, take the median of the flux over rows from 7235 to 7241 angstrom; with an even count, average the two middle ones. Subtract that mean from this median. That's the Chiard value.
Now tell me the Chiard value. 0.39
